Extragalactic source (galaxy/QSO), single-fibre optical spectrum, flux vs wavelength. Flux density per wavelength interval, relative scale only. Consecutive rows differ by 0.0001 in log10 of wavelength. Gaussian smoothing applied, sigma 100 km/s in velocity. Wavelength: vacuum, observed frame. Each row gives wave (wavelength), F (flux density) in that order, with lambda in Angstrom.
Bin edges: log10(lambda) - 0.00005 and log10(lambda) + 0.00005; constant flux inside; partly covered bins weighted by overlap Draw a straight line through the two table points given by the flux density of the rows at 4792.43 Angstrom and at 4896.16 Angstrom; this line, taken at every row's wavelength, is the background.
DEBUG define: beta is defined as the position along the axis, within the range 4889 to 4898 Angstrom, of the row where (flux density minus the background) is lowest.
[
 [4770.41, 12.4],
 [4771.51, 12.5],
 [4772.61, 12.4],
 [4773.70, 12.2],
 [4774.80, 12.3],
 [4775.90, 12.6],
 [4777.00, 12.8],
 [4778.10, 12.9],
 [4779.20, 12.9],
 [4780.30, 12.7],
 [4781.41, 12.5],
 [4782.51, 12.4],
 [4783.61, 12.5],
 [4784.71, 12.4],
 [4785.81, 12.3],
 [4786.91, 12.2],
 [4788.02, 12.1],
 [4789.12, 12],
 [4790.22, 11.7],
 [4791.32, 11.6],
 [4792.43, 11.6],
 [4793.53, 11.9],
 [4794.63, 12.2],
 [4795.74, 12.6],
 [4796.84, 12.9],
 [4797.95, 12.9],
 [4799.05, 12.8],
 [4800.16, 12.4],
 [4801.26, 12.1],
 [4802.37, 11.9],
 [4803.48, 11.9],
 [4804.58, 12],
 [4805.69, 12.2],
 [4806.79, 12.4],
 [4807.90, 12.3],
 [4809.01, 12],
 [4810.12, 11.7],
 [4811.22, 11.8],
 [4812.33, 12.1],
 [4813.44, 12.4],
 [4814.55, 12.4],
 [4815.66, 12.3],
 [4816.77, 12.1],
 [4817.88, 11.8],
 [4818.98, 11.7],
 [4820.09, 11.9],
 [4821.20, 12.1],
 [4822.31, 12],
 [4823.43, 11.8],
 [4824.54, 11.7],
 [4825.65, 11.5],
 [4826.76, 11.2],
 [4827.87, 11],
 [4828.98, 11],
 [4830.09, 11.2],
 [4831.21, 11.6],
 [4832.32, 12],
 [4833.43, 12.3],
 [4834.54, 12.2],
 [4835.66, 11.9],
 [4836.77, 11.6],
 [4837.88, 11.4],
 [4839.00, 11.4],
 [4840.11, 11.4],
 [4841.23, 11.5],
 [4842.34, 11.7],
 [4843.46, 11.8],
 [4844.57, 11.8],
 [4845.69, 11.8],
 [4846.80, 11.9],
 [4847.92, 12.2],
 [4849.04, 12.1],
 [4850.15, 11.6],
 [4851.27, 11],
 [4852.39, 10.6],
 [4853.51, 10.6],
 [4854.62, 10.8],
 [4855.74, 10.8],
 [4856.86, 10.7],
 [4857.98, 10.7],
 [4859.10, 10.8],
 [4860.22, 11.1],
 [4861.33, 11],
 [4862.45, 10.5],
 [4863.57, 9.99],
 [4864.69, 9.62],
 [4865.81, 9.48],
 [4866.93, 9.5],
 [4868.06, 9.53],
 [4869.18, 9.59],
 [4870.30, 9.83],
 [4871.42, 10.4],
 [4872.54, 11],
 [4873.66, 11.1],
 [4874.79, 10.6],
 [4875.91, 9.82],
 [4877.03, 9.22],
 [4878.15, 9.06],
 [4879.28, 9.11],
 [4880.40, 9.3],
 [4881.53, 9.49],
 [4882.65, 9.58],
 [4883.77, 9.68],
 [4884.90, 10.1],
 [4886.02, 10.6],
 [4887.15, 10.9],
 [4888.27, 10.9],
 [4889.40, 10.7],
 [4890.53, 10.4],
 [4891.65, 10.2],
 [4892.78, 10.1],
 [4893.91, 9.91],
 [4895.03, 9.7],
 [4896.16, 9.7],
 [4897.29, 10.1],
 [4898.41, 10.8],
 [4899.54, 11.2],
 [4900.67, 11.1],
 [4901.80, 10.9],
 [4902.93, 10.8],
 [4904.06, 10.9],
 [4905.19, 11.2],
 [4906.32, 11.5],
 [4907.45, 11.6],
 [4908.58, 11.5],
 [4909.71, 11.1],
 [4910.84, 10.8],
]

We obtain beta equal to 4895.03 Angstrom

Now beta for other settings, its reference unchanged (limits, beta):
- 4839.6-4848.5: 4840.11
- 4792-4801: 4792.43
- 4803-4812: 4810.12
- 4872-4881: 4878.15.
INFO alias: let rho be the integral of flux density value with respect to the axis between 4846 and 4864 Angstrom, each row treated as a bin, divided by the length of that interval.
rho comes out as 11.0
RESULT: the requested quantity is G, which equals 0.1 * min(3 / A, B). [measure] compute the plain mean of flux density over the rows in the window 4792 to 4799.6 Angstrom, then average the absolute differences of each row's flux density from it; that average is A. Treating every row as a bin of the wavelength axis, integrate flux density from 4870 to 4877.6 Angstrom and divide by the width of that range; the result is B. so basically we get 0.68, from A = 0.44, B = 10.3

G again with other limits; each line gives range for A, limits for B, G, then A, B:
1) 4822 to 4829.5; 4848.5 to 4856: 0.90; 0.33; 11.1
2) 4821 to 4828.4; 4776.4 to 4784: 0.92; 0.33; 12.7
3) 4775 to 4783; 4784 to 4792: 1.20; 0.16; 12.0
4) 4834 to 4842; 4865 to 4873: 0.99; 0.24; 9.9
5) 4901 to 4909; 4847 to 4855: 1.05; 0.29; 11.3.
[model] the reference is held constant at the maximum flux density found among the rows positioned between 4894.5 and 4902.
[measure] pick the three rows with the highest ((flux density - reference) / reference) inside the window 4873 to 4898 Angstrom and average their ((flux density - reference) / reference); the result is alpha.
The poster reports -0.02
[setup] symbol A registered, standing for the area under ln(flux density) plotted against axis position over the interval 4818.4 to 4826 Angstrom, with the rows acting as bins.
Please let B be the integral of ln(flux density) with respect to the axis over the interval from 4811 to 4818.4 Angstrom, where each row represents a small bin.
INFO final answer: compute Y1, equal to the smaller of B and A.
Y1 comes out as 18.5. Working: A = 18.8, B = 18.5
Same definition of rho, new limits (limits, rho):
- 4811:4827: 11.9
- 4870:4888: 10.0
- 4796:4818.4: 12.2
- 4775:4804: 12.3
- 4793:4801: 12.5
